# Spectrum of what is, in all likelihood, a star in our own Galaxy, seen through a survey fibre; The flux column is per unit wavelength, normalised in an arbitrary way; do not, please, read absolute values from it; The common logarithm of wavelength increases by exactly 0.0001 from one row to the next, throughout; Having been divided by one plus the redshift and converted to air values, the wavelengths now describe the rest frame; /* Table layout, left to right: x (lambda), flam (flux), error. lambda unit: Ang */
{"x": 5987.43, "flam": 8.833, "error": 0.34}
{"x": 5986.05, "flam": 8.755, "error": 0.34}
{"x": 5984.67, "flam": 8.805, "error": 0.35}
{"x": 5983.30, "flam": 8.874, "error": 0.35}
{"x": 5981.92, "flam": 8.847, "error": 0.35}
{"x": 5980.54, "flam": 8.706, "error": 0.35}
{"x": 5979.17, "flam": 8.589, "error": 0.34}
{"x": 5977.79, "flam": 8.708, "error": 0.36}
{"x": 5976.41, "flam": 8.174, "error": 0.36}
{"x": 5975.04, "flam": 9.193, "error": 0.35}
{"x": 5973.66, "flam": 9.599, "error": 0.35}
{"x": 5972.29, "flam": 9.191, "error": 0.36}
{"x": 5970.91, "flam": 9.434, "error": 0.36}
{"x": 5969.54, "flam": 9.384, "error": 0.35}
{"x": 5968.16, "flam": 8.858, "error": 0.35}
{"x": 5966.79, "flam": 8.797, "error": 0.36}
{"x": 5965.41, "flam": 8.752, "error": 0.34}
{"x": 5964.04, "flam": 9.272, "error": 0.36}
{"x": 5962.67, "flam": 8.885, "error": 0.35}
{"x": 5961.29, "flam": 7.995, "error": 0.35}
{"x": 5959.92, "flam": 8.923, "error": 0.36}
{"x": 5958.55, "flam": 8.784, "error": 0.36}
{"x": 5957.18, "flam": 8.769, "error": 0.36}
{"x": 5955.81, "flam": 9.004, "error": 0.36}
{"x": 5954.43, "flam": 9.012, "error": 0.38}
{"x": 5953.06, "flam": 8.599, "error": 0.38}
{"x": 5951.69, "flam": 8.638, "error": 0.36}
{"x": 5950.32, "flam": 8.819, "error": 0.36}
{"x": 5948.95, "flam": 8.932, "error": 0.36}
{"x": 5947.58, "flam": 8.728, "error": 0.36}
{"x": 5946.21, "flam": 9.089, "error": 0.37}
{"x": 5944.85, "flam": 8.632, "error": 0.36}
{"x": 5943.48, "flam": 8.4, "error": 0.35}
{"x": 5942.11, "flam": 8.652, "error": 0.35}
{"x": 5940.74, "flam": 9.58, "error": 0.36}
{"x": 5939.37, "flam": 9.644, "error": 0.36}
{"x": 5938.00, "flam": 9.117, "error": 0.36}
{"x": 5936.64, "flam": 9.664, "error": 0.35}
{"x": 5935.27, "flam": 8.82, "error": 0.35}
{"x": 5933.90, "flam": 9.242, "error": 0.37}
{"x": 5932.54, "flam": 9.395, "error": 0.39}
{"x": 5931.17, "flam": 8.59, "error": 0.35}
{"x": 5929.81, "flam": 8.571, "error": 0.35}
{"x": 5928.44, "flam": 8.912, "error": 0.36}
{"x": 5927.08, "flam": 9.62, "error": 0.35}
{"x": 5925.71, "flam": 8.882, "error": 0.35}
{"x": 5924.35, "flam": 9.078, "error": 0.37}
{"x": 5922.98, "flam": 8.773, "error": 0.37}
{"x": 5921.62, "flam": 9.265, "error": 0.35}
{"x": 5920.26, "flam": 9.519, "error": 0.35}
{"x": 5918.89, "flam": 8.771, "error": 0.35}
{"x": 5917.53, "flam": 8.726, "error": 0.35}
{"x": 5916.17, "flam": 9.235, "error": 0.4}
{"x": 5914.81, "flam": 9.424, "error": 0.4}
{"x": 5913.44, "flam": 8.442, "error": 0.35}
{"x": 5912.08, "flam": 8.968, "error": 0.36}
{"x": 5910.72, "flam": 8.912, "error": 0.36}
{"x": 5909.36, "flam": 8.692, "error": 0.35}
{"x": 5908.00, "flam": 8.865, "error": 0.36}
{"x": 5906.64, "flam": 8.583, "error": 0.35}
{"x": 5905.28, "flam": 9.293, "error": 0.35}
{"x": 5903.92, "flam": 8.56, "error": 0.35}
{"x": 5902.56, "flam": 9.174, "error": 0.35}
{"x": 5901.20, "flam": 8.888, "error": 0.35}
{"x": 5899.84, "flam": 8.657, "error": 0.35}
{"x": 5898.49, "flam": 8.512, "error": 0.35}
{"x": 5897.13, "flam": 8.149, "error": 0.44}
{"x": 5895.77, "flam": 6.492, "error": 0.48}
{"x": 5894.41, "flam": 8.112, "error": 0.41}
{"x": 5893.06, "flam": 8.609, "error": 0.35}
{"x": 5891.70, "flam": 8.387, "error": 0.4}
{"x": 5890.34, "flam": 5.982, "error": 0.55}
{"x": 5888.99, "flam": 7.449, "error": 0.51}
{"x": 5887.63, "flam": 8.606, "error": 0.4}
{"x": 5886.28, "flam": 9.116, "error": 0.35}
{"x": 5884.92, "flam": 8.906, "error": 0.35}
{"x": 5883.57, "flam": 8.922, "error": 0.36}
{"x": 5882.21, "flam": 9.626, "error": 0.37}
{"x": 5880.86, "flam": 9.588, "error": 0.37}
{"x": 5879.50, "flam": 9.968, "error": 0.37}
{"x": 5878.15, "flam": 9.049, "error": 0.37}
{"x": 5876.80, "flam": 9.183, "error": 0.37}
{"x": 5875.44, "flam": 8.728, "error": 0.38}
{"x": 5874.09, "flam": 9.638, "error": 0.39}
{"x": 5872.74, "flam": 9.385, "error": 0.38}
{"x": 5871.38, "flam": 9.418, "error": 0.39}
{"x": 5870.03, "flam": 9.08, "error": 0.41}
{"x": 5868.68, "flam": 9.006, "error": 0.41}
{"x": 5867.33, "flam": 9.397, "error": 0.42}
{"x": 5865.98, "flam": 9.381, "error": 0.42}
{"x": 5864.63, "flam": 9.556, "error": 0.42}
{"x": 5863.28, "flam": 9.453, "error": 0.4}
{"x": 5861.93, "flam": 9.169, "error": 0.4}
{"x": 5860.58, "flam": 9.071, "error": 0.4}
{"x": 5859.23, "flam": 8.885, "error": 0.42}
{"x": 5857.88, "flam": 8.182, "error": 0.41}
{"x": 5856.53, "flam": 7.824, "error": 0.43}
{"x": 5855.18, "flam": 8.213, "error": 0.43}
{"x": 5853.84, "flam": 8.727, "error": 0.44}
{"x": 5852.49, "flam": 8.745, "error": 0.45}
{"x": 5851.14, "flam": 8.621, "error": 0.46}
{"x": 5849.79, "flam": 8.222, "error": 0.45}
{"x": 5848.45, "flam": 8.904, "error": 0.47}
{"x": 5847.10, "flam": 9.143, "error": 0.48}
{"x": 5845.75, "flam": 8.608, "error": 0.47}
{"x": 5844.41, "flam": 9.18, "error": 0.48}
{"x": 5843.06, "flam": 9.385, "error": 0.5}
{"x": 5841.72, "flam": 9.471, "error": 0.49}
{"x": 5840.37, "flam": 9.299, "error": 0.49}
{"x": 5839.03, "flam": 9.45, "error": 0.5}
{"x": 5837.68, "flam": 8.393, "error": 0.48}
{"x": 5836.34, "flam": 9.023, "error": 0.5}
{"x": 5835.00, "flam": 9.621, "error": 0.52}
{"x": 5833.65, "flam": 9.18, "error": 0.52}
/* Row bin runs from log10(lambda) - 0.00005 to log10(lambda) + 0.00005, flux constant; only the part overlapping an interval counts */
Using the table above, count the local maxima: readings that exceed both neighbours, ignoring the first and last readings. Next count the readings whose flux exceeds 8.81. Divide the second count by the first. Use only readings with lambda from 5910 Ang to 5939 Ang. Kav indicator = 2.1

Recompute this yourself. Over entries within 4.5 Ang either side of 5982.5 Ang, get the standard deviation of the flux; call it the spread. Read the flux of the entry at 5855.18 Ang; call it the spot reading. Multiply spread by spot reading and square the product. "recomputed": 1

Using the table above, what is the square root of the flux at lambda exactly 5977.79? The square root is 2.95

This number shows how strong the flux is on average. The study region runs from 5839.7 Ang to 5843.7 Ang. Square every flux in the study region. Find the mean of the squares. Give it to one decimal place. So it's 88.1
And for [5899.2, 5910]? 78.2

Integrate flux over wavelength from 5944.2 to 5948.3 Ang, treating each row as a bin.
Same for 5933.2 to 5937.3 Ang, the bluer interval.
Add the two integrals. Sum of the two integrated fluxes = 74.1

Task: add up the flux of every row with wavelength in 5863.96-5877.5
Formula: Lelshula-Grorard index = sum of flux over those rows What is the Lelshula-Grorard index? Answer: 93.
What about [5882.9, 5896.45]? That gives 81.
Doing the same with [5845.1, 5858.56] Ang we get 85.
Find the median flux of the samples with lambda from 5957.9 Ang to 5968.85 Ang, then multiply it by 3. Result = 26.5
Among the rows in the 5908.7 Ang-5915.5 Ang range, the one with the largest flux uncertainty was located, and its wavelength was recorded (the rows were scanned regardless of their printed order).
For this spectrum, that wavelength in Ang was 5914.81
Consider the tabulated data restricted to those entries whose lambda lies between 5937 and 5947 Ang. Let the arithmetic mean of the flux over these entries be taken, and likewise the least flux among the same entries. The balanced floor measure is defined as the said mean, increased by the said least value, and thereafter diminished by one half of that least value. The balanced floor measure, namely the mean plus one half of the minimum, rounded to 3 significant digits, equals 13.2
